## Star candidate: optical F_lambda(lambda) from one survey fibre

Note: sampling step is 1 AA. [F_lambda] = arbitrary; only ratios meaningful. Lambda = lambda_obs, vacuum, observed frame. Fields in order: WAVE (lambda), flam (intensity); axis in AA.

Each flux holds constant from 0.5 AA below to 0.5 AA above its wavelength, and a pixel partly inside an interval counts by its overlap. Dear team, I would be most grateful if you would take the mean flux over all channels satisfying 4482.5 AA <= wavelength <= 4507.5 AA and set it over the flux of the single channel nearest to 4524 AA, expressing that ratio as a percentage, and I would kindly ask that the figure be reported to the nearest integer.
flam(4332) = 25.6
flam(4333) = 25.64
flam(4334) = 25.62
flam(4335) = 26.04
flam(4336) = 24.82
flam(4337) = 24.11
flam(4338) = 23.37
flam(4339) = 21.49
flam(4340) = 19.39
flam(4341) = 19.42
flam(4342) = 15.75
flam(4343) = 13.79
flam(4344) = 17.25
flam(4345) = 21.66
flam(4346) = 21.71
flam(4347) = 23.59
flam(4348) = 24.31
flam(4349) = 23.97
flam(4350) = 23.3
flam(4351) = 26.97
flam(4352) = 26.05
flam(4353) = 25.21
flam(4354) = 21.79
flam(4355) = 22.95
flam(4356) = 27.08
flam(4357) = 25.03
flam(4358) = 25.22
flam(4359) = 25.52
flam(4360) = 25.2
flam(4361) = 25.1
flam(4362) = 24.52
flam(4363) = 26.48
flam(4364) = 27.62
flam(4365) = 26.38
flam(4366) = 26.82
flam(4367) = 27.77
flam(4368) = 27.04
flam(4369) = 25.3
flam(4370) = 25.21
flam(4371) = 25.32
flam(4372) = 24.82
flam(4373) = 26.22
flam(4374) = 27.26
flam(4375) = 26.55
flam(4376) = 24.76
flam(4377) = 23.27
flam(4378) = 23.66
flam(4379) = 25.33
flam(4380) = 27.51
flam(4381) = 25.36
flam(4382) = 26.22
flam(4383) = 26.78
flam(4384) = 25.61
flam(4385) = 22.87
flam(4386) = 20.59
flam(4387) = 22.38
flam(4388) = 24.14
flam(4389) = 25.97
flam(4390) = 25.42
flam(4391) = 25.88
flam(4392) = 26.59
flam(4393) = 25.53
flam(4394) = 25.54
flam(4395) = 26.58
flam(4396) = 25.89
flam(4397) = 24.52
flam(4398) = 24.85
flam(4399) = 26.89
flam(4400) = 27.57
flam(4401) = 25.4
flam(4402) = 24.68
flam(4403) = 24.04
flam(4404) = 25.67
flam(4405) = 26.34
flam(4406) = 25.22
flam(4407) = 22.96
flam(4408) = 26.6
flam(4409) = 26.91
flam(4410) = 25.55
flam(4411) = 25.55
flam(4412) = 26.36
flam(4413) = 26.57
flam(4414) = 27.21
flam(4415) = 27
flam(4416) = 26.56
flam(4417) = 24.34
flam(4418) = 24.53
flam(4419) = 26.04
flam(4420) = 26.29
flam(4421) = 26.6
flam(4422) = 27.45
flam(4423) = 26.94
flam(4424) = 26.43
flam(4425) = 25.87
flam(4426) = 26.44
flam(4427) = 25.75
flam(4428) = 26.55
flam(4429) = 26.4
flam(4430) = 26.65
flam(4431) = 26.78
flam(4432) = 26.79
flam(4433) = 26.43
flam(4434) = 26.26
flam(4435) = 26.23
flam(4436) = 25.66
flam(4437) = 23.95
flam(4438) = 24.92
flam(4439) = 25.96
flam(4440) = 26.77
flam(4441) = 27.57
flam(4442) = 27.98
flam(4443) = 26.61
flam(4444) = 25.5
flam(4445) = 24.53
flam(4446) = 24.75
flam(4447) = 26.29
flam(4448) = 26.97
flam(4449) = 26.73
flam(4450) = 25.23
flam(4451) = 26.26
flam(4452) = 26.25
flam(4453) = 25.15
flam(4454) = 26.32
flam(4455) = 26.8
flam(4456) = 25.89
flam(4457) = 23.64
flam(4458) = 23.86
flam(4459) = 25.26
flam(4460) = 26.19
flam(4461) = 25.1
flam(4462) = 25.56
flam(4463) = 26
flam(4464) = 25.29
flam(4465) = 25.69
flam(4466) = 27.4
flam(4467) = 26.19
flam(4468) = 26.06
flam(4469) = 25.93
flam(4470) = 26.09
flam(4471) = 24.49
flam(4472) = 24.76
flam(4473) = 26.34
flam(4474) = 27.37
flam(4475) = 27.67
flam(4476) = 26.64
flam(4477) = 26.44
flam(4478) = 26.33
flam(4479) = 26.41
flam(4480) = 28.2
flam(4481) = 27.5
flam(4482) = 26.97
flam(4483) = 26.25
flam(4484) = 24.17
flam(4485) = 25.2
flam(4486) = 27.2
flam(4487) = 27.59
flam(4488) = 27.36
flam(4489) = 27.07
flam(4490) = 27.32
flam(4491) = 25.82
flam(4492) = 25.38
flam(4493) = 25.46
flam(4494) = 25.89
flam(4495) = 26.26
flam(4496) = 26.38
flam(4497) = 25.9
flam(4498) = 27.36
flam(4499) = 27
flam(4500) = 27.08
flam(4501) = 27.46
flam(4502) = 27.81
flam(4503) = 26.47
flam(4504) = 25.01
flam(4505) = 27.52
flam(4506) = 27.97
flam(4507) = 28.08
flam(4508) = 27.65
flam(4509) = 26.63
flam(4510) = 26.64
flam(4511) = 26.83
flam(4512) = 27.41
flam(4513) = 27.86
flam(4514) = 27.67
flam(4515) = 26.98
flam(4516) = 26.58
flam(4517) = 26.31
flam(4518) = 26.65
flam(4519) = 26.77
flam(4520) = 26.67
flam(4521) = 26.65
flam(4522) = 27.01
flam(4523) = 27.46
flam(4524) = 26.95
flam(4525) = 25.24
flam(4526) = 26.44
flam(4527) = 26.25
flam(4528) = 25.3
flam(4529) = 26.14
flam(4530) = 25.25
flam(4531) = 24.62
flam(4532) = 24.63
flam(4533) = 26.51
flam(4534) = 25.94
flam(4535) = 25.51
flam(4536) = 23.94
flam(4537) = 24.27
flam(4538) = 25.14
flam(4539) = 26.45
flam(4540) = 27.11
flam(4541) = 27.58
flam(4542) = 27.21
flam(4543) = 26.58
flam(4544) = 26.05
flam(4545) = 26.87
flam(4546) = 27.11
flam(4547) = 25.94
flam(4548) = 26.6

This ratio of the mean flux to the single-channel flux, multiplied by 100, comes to 99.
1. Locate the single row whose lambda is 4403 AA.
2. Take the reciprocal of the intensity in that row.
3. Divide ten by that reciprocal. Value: 240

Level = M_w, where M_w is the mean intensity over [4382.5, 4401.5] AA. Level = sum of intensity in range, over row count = 25.2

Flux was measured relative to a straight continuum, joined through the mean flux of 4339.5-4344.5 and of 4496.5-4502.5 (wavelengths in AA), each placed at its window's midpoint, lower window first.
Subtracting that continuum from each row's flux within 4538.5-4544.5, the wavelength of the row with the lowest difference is 4544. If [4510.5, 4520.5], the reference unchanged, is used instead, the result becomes 4517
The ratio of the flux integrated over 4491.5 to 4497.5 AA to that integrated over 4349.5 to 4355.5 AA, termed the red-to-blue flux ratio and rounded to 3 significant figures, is 1.06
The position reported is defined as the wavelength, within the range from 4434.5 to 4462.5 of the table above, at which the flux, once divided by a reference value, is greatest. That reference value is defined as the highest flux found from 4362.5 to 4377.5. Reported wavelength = 4442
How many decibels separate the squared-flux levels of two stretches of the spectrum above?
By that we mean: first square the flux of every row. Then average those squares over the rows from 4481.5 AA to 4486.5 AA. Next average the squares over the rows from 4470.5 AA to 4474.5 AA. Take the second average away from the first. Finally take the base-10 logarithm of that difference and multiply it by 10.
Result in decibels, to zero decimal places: 10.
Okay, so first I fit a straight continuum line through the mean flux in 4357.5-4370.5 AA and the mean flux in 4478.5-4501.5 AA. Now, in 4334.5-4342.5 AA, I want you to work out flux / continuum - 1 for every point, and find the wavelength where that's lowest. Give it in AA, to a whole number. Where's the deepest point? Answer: 4342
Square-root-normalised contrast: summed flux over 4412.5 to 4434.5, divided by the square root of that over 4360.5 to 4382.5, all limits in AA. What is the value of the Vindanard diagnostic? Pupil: 24.3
